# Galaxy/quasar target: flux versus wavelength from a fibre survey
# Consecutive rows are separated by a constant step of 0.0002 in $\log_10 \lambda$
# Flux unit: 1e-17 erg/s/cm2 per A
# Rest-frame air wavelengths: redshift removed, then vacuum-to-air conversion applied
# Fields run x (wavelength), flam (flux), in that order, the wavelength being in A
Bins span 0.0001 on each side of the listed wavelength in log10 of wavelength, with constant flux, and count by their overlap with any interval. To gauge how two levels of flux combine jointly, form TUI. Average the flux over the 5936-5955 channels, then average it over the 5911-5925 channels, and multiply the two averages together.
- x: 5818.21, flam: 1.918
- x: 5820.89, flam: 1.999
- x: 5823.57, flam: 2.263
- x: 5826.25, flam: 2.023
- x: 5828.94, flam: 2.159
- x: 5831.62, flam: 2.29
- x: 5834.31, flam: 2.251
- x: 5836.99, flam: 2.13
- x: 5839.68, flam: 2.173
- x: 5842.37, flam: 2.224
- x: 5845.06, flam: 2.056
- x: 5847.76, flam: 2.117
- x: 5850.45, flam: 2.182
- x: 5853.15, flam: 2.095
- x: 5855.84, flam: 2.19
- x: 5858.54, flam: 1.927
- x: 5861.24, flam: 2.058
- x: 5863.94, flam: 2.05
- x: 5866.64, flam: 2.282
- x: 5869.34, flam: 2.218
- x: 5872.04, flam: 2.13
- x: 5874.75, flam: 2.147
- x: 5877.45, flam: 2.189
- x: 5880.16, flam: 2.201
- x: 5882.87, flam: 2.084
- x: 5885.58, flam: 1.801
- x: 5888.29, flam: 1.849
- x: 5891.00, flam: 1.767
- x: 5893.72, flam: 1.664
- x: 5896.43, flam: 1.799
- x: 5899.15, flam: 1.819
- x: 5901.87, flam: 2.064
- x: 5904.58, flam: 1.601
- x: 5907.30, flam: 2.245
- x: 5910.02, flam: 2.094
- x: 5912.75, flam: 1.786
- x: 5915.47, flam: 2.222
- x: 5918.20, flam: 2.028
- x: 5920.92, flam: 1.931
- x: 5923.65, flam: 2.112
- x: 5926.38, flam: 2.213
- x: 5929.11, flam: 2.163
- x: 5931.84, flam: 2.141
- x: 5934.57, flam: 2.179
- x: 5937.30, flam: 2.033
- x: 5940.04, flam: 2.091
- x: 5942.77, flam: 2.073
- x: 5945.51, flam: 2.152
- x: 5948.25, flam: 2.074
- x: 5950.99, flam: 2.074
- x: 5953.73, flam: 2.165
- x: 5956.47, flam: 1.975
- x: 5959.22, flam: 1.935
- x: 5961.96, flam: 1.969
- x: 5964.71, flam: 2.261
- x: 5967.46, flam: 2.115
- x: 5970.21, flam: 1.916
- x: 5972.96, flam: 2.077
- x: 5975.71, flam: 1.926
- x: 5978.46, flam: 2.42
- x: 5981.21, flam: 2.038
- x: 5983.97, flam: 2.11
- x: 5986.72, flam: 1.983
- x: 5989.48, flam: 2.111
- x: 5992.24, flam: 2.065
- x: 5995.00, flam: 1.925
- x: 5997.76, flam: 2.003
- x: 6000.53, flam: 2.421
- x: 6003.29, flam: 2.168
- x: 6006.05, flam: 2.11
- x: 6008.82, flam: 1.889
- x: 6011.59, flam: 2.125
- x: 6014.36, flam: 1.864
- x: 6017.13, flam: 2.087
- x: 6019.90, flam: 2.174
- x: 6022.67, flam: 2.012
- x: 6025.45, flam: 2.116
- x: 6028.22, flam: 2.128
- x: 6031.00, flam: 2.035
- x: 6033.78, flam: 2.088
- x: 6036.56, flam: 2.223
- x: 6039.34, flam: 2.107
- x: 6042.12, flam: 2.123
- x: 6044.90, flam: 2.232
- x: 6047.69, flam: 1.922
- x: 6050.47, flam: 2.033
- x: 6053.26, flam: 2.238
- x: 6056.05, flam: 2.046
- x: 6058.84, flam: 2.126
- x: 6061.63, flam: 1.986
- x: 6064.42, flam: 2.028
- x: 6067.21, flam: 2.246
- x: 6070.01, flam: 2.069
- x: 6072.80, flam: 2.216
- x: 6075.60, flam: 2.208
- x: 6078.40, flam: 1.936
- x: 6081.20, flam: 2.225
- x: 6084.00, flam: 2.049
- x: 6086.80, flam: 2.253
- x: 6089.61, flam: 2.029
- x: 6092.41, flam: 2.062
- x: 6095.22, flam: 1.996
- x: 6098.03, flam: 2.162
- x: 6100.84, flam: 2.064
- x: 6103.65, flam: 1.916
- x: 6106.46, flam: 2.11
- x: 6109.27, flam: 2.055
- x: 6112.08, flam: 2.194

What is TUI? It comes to 4.22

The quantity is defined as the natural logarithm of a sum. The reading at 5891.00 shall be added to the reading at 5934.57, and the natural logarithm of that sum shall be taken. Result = 1.37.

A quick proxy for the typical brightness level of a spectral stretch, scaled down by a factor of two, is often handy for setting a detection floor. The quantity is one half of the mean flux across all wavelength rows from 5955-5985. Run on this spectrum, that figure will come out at 1.03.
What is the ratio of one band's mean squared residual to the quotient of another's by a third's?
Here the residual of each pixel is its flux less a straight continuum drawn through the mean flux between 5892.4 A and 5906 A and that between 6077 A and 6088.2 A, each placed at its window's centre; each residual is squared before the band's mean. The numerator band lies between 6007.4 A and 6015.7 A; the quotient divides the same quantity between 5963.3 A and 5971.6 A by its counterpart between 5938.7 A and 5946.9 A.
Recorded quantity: 0.015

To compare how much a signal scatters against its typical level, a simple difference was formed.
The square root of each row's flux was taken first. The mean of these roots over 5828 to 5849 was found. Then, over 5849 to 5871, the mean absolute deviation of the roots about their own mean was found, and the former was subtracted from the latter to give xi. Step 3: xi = -1.443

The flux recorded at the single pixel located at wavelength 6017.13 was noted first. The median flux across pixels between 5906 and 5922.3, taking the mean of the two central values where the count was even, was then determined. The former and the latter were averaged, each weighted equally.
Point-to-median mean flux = 2.07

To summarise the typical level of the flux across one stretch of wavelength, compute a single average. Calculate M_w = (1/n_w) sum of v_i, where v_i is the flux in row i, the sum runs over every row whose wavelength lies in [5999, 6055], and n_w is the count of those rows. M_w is 2.10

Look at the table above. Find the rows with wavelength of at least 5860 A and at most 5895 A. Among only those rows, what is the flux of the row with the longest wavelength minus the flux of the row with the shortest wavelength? -0.39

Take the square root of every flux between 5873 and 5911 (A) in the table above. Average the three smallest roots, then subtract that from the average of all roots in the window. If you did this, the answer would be 0.10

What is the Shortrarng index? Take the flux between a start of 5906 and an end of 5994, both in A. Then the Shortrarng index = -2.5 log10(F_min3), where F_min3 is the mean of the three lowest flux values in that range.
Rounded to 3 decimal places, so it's -0.683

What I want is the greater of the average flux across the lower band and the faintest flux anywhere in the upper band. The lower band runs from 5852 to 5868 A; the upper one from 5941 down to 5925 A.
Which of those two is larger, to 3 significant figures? 2.10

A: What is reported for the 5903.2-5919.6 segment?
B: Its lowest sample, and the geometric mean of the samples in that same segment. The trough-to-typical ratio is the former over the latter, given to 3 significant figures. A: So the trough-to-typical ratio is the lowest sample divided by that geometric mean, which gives 0.808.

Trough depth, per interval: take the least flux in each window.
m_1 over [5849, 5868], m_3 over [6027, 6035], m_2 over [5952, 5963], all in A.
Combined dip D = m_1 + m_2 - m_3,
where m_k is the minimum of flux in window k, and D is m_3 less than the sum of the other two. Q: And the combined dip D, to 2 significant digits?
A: 1.8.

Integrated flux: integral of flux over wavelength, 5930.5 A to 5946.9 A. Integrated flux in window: 34.6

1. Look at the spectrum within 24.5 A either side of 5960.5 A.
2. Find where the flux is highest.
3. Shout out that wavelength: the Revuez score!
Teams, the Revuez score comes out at 5978.46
